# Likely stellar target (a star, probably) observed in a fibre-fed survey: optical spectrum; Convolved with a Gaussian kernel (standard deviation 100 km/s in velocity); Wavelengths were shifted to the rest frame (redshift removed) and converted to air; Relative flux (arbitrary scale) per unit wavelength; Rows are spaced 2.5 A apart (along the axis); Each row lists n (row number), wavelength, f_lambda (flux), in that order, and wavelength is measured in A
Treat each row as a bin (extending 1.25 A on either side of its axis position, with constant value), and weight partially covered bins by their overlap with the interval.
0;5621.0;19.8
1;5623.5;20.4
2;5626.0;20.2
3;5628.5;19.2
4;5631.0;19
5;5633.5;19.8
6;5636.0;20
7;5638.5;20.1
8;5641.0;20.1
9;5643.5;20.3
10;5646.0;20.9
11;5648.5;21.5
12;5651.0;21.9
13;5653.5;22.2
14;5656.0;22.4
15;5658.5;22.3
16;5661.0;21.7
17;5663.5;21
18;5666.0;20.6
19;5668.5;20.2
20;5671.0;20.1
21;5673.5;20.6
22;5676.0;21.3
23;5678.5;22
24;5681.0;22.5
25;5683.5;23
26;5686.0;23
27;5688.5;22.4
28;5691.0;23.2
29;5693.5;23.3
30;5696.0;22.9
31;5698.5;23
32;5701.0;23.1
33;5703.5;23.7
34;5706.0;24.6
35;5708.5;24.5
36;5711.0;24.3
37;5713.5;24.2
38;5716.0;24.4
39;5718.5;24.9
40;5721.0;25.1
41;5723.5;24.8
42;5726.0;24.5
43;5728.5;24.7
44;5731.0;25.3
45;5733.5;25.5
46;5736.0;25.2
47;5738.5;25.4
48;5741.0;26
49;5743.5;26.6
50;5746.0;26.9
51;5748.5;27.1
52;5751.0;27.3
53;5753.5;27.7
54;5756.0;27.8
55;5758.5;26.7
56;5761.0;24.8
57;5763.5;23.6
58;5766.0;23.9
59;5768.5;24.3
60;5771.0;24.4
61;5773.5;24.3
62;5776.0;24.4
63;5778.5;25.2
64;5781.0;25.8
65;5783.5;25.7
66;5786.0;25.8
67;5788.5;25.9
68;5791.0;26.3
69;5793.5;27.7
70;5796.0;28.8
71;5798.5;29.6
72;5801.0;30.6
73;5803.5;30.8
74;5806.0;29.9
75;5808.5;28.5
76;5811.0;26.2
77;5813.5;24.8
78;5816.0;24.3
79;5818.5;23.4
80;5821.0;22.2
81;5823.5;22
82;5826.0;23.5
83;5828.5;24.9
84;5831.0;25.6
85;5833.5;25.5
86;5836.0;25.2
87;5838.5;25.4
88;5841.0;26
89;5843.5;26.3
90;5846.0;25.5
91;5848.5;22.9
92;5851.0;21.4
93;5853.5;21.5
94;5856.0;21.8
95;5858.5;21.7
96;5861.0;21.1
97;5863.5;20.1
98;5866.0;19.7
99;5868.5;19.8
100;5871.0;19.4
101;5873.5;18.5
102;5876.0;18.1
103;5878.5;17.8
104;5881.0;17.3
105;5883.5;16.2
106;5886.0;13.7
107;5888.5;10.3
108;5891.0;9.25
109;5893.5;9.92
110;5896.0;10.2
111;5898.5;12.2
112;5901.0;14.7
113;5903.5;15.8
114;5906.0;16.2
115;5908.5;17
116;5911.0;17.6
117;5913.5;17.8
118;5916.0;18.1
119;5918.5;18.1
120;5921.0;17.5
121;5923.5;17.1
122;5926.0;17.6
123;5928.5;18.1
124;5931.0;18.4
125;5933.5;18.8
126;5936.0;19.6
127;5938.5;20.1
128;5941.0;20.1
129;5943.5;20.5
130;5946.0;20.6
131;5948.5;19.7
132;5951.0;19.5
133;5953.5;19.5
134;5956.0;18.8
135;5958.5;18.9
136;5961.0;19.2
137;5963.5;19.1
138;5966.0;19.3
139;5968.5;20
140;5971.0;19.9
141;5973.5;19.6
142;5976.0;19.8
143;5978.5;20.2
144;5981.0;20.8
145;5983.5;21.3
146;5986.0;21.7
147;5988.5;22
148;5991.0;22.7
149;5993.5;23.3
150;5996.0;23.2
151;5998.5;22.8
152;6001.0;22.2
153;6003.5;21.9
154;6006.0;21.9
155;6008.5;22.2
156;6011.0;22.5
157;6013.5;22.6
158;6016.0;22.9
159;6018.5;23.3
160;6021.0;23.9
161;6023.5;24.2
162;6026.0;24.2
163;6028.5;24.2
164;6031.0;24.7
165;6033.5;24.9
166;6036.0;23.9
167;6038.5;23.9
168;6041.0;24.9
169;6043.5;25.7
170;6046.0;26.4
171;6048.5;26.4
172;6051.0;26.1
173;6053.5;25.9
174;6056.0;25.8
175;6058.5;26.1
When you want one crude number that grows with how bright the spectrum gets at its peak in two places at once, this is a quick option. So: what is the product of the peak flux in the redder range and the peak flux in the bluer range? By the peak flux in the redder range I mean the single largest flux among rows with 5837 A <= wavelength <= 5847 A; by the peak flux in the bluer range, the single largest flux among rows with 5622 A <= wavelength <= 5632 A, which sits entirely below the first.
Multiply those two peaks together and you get 537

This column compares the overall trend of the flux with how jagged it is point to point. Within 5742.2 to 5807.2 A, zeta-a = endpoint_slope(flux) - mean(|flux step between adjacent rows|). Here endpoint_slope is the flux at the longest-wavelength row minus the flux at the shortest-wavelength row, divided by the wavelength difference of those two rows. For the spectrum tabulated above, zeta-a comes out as -0.50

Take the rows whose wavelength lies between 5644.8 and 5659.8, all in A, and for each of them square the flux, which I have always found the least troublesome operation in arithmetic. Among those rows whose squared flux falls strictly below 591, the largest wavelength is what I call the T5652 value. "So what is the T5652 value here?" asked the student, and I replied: 5658.5 A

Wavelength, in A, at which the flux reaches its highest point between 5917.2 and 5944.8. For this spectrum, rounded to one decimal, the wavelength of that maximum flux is 5943.5 A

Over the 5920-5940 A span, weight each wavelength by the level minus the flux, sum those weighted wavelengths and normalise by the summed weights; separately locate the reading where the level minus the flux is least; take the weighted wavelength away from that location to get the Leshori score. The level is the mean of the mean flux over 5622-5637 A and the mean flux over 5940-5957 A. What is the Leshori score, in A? 12.6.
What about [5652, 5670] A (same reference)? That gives -2.7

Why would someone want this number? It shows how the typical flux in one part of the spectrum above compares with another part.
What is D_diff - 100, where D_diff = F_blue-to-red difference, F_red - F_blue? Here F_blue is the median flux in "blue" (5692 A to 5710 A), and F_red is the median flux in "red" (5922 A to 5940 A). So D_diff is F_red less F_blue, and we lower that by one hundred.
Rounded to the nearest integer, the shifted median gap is -105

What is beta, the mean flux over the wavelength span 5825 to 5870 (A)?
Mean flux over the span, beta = 23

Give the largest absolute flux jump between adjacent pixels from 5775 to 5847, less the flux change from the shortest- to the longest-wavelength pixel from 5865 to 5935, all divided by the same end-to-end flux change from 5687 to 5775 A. 1.7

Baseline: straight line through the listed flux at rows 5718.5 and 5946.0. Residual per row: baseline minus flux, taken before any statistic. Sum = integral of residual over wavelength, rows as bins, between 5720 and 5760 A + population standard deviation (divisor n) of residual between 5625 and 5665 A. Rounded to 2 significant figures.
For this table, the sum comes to -60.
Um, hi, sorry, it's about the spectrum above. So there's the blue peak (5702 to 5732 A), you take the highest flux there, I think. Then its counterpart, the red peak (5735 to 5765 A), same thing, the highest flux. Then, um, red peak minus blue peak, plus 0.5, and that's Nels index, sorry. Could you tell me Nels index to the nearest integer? 3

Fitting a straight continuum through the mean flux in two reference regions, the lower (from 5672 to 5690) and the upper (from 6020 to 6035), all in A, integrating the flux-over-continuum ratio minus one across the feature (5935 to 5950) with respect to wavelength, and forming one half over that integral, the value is -0.21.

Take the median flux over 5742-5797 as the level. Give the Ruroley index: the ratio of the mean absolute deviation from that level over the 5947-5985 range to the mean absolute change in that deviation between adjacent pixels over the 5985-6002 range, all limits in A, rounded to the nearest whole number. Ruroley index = 14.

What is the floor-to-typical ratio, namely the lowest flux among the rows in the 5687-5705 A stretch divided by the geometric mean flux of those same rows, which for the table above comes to 0.97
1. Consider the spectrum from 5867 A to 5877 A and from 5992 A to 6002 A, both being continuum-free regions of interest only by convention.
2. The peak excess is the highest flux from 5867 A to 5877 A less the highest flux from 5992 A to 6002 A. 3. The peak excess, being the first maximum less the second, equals -3.5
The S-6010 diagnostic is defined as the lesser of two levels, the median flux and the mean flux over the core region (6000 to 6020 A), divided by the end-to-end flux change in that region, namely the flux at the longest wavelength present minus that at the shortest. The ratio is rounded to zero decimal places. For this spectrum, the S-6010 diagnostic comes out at 20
